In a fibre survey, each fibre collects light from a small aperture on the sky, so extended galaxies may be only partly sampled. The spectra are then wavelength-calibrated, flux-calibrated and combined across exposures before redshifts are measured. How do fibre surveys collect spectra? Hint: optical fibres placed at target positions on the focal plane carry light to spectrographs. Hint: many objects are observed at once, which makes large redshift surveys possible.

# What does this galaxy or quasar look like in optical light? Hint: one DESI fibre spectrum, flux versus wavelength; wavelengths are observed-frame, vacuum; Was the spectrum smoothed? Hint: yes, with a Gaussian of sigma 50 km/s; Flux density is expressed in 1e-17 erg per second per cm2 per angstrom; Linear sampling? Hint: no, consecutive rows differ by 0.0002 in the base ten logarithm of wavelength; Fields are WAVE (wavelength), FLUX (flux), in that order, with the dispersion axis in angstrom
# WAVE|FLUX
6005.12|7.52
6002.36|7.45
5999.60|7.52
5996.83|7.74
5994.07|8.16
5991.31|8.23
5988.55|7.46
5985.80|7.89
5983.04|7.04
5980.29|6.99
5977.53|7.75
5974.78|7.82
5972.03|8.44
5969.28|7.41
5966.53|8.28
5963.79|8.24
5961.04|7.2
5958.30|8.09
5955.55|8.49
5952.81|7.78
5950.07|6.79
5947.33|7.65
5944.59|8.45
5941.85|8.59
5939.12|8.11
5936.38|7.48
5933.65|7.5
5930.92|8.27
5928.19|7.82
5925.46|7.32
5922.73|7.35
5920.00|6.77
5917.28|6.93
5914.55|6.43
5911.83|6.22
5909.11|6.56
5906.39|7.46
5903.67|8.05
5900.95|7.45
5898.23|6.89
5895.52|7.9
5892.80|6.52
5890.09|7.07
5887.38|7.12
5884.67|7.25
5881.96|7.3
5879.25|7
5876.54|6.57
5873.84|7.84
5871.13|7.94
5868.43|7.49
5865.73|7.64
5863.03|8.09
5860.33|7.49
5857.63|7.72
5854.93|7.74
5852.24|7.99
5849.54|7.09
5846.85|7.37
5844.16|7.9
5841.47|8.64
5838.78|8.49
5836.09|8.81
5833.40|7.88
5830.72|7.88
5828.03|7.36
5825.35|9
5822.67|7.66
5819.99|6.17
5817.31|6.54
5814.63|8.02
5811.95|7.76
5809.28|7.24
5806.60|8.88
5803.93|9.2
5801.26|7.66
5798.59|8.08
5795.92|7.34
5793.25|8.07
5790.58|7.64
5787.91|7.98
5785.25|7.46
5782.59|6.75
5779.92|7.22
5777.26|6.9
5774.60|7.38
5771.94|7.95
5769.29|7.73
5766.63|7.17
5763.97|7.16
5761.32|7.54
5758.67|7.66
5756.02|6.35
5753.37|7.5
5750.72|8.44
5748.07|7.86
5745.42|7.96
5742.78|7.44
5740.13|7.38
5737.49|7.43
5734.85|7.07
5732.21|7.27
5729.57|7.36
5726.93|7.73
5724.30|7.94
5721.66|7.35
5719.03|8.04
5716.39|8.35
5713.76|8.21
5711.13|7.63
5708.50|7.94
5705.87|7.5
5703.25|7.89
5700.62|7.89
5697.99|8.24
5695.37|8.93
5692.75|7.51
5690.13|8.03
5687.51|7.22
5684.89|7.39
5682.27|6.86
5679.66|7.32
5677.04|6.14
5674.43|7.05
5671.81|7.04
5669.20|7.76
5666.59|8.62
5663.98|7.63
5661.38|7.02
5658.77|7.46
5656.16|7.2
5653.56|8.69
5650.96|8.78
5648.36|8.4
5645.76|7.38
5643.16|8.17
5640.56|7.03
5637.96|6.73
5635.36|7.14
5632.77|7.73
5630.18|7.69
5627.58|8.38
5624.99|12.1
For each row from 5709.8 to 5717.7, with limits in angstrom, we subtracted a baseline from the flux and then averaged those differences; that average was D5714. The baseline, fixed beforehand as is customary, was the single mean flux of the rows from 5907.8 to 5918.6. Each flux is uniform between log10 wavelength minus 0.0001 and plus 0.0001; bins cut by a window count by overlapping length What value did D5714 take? 1.5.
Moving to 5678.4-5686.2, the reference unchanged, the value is 0.7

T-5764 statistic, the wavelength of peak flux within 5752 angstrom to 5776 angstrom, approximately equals 5771.94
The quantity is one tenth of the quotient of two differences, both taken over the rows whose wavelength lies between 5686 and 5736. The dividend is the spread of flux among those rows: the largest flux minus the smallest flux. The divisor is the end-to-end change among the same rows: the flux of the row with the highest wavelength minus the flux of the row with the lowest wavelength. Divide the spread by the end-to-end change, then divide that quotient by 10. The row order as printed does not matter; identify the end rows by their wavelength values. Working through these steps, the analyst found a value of -1.2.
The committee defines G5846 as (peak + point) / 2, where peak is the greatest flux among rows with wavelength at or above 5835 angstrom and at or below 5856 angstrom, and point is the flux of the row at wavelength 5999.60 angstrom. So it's 8.2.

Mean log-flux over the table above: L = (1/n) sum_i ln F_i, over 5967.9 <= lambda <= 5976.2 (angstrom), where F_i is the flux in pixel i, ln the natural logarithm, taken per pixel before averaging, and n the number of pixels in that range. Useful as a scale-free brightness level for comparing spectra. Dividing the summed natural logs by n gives 2.06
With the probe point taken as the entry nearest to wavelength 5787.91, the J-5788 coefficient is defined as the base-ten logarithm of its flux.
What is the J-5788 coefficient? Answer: 0.90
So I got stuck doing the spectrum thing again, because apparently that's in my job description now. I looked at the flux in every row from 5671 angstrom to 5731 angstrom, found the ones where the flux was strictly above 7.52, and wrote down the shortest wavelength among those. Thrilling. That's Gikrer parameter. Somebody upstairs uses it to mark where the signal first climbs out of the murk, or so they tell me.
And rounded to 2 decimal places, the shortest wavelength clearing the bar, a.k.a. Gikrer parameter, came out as 5690.13 angstrom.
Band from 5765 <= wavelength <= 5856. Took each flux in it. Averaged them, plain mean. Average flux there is 7.7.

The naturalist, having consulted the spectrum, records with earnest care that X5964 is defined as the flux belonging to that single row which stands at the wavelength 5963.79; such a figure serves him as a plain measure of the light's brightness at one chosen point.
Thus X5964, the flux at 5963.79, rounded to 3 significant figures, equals 8.24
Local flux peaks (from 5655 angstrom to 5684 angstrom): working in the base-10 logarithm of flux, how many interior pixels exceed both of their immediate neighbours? 4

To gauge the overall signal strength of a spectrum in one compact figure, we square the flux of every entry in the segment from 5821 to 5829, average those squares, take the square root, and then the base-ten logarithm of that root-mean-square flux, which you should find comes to 0.905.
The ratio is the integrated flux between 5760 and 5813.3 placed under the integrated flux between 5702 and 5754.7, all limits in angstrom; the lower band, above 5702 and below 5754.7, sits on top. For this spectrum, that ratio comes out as 1.00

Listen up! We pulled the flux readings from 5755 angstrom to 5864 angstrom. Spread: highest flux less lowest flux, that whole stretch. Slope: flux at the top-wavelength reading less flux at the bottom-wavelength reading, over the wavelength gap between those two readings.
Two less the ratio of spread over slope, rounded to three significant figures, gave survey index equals -184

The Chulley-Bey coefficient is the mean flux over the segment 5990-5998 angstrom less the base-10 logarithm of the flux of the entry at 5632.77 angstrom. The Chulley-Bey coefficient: 7.16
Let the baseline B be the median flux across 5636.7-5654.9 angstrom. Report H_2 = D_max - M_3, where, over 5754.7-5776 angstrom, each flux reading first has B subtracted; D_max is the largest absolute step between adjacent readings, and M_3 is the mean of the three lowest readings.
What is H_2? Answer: 2.59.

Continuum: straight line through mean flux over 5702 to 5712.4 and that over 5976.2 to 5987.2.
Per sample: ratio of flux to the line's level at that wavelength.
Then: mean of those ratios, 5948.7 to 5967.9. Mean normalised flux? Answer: 1.05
